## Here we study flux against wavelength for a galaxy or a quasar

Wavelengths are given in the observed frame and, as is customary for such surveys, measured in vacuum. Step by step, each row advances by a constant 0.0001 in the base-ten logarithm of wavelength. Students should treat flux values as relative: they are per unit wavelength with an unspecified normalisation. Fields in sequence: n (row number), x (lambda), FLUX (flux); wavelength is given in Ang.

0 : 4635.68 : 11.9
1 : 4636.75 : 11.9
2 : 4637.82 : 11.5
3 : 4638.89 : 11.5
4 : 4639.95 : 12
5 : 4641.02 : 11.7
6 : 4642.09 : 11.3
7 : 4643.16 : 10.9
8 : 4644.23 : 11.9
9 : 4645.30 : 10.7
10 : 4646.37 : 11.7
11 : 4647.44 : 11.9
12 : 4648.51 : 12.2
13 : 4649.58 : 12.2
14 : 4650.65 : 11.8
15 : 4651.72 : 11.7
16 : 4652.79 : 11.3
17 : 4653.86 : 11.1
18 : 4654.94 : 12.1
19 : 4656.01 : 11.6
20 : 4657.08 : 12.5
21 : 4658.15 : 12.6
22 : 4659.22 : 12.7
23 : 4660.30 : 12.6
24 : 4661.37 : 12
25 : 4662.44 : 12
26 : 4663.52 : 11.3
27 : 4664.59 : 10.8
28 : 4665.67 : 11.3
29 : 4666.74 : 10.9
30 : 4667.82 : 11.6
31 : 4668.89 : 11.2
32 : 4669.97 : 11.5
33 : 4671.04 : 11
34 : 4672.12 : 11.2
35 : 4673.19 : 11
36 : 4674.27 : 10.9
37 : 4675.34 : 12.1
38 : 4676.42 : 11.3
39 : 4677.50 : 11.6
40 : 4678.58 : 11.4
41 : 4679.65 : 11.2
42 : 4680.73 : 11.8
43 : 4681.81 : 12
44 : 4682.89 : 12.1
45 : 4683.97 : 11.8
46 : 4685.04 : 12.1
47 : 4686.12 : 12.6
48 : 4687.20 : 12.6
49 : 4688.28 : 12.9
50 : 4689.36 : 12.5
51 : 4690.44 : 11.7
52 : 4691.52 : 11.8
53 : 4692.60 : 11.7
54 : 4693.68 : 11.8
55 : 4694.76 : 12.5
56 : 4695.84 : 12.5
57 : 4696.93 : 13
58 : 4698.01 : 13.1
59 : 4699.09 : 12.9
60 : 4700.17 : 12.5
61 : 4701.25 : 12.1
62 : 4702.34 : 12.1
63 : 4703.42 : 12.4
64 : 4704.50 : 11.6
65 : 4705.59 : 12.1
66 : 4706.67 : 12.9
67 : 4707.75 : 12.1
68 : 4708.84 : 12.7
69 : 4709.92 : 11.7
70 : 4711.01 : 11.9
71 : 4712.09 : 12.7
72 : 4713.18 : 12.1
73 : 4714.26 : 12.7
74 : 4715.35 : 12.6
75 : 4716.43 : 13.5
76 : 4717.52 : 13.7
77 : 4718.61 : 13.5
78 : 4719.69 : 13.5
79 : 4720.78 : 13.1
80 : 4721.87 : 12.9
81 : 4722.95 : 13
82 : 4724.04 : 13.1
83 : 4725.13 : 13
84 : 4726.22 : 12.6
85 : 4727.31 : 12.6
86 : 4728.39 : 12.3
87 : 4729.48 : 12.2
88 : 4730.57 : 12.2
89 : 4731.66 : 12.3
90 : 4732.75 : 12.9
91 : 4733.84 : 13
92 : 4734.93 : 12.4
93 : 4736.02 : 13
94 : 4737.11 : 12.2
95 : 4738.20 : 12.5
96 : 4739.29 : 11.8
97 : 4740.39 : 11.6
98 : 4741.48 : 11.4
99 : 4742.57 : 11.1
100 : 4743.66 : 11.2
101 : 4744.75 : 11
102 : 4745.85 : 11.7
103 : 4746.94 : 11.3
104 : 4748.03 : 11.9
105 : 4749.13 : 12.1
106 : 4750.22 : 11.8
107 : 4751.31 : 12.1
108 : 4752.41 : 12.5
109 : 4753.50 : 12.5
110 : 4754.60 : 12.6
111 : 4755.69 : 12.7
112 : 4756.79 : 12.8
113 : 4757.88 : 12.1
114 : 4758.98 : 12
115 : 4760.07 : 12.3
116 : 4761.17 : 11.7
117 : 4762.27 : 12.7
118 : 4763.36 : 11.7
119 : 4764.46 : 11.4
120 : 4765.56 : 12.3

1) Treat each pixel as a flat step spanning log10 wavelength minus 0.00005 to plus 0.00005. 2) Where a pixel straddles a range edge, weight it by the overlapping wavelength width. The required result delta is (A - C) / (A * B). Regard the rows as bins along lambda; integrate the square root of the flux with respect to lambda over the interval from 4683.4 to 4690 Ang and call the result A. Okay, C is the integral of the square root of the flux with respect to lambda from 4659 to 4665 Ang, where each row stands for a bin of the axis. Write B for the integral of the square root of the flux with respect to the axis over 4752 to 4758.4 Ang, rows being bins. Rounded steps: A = 23.3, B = 22.7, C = 21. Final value 0.005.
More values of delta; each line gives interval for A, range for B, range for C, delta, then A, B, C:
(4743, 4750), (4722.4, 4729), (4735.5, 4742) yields 0.002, 23.8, 23.6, 23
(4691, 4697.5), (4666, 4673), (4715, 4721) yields 0.001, 22.7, 23.5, 22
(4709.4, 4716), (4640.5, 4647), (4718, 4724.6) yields -0.002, 23.2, 21.9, 24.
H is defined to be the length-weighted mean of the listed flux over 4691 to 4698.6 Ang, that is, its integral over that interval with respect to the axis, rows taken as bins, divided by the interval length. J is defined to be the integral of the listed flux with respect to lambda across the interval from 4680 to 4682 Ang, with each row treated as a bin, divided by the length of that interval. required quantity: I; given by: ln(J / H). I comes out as -0.046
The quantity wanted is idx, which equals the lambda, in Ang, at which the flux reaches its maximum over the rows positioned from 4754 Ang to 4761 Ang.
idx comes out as 4756.79 Ang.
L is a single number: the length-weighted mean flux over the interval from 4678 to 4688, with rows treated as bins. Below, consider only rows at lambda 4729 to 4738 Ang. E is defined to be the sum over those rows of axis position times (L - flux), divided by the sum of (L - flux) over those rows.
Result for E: 4733.8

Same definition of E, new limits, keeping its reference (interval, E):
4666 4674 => 4670.1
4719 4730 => 4723.3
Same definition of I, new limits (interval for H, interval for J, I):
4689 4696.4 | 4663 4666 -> -0.081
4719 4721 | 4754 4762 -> -0.082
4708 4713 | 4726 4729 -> 0.024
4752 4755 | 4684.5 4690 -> 0.001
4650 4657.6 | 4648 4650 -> 0.039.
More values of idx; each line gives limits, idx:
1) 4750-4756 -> 4755.69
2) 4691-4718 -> 4717.52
